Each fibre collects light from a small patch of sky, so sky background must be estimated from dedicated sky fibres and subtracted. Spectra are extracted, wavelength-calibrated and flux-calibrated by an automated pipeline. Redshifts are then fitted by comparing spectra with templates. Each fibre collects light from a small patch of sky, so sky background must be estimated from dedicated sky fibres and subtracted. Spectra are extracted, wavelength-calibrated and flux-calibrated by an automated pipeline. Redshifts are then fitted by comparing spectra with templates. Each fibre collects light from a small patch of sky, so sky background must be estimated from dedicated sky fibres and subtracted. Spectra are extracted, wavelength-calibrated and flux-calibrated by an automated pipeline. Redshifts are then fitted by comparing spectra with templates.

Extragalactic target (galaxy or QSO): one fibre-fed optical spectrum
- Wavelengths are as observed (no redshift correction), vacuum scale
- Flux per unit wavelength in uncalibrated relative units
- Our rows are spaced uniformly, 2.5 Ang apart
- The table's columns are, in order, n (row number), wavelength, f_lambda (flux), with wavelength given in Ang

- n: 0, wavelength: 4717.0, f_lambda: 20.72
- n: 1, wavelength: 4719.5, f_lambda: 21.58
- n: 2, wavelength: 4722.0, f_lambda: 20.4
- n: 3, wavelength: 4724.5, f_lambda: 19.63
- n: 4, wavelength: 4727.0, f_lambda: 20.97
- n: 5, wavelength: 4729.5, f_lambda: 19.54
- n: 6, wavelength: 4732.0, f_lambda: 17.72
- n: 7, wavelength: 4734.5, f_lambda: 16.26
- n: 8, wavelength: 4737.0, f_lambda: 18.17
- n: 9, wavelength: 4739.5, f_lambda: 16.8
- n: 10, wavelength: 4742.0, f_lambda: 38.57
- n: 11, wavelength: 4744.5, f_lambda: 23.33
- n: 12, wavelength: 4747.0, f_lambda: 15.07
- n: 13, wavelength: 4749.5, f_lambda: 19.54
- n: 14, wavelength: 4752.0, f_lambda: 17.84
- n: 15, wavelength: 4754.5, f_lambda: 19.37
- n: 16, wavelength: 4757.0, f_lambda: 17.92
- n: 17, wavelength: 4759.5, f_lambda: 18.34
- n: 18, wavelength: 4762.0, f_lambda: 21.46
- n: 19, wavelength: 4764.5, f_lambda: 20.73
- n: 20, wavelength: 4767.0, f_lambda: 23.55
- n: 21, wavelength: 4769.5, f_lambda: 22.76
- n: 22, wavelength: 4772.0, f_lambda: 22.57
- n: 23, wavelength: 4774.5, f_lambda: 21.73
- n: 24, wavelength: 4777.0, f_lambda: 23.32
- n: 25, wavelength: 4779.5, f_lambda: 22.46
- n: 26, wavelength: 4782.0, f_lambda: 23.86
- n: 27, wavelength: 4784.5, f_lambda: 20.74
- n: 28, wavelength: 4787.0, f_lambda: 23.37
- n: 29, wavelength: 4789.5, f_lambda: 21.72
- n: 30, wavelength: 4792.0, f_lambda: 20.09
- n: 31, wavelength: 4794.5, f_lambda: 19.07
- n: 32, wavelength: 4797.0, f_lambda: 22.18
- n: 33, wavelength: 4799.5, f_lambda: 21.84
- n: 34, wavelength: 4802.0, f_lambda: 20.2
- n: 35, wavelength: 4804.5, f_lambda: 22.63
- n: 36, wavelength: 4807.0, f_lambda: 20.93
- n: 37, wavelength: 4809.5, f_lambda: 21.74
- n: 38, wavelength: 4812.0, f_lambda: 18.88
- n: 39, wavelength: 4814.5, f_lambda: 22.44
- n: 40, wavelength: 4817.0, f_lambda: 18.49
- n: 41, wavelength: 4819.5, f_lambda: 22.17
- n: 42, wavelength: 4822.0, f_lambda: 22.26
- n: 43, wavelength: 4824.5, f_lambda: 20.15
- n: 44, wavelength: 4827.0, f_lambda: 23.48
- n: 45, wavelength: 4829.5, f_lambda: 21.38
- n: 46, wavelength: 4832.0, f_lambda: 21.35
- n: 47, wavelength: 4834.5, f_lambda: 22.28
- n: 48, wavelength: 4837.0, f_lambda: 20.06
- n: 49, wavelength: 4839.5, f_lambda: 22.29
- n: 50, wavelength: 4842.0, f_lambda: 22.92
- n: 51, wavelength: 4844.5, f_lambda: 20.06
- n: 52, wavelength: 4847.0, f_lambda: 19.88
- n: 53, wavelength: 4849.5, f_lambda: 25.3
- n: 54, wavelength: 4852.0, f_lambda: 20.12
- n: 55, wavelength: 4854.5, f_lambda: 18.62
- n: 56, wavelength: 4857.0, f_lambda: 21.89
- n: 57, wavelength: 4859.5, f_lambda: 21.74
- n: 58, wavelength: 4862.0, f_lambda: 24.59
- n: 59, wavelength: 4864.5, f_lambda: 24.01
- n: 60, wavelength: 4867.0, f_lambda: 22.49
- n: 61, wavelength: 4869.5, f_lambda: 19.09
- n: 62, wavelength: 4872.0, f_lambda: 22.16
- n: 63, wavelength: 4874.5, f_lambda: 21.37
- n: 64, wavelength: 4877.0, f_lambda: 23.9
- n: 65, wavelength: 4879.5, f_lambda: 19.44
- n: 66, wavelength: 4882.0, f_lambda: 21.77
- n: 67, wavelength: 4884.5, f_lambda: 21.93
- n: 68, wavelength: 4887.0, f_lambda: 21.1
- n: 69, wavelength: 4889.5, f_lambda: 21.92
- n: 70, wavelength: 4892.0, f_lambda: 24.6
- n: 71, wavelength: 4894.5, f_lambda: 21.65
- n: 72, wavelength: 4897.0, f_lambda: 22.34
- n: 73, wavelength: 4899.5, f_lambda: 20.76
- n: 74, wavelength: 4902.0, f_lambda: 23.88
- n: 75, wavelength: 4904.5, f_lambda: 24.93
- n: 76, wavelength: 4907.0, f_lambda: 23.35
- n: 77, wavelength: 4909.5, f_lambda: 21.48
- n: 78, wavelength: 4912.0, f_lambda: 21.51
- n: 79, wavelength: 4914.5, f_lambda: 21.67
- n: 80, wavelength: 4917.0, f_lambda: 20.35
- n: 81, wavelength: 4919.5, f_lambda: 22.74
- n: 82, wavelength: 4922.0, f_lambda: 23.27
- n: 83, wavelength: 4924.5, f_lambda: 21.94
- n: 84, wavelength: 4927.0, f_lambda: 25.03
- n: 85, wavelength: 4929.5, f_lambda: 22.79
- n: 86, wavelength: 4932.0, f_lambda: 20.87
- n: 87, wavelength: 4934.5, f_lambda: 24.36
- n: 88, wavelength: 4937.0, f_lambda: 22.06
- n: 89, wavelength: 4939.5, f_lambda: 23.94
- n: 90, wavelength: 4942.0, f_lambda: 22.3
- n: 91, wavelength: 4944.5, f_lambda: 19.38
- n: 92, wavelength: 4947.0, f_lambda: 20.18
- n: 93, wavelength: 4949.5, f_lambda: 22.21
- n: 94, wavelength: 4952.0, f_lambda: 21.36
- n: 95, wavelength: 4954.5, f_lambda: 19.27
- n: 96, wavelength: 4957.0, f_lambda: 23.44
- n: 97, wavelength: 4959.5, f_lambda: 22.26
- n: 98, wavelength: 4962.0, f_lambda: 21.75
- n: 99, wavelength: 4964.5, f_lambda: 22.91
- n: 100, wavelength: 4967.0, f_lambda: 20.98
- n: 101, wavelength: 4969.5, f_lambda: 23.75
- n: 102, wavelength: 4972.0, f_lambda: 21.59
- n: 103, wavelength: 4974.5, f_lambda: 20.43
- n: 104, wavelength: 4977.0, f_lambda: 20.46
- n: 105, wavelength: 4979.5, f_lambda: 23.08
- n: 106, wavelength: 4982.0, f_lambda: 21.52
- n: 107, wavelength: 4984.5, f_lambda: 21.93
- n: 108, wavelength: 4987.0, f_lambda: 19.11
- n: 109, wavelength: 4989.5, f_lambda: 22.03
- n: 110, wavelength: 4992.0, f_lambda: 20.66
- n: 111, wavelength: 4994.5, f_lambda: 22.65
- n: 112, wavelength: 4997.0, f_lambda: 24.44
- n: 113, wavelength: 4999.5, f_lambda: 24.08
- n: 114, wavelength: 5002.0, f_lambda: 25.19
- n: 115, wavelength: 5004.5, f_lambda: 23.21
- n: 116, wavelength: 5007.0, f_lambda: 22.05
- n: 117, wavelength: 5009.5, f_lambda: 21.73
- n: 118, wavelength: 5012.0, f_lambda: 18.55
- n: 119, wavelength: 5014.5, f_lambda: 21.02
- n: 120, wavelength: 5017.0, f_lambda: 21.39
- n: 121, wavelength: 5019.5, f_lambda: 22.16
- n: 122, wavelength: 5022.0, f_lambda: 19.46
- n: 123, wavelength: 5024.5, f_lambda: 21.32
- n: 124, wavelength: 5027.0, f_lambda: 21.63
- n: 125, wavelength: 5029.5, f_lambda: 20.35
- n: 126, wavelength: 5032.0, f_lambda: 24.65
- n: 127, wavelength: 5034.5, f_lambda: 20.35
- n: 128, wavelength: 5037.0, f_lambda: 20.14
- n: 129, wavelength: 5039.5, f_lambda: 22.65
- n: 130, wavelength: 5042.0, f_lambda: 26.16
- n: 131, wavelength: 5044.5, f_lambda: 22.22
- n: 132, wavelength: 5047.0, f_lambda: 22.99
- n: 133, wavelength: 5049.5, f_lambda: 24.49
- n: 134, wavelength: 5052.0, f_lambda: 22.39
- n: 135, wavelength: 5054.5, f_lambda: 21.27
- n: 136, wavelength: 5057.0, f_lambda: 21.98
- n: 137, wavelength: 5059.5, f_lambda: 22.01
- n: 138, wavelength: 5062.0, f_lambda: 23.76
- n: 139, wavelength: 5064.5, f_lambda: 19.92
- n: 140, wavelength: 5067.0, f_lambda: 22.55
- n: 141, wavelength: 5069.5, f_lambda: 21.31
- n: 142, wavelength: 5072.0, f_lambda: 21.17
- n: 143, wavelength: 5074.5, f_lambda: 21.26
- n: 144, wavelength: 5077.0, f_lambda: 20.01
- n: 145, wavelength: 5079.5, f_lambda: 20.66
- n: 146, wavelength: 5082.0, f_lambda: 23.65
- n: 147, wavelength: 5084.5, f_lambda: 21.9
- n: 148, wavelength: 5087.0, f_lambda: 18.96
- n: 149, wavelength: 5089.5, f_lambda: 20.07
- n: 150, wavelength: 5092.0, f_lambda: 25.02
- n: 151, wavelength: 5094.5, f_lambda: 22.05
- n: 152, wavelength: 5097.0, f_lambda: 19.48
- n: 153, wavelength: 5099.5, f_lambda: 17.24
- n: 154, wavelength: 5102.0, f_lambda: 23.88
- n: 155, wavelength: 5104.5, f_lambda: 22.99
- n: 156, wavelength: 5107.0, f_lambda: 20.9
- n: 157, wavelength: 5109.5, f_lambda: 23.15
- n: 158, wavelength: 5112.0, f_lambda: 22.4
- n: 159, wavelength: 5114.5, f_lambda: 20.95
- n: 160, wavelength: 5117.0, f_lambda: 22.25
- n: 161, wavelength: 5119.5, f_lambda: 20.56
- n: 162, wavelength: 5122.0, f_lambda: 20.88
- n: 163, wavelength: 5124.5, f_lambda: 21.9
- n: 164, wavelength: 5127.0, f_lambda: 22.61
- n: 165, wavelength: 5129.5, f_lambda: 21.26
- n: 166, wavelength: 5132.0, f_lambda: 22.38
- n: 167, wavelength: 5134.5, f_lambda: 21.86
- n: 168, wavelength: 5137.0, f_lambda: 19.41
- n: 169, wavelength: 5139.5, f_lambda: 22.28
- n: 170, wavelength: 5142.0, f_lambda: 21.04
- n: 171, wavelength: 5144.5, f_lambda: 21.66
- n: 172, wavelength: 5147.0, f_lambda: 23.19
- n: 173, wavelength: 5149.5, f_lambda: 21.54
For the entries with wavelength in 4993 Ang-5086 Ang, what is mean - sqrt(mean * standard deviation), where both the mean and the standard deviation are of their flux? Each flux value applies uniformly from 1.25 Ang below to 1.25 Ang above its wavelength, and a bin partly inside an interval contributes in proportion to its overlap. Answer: 16.0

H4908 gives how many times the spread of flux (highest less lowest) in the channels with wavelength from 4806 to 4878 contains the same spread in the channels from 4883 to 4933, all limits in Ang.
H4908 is 1.46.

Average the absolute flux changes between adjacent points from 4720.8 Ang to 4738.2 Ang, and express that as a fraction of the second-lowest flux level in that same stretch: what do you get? 0.082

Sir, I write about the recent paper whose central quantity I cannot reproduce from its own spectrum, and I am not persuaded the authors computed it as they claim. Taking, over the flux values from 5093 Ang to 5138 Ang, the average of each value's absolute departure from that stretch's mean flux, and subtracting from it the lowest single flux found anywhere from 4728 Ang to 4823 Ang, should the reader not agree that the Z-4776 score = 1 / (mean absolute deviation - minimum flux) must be -0.0722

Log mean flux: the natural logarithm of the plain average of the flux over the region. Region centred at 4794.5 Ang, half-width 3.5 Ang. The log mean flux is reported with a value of 3.02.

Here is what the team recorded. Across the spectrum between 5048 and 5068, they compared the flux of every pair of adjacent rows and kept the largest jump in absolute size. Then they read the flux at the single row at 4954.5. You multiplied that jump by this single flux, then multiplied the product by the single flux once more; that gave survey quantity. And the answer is 1426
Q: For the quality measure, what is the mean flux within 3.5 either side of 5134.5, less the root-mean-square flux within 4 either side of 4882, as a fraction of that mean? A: 0.01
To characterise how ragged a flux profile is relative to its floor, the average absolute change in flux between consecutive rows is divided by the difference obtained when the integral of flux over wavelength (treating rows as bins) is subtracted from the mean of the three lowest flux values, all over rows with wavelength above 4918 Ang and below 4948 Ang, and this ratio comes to -0.0031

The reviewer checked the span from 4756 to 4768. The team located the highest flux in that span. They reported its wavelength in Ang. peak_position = 4767.0 Ang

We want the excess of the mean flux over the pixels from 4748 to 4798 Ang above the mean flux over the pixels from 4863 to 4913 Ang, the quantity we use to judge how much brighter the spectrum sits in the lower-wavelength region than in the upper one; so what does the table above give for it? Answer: -1.1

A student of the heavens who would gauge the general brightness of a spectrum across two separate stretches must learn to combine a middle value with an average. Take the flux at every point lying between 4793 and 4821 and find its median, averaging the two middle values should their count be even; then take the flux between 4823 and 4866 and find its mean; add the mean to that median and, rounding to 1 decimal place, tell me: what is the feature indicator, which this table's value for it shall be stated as 43.5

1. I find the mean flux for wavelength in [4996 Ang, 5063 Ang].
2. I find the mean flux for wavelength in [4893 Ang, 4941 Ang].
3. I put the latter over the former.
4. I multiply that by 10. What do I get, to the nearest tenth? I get 10.1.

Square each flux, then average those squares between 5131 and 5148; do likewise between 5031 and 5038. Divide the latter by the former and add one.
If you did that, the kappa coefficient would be 2.01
